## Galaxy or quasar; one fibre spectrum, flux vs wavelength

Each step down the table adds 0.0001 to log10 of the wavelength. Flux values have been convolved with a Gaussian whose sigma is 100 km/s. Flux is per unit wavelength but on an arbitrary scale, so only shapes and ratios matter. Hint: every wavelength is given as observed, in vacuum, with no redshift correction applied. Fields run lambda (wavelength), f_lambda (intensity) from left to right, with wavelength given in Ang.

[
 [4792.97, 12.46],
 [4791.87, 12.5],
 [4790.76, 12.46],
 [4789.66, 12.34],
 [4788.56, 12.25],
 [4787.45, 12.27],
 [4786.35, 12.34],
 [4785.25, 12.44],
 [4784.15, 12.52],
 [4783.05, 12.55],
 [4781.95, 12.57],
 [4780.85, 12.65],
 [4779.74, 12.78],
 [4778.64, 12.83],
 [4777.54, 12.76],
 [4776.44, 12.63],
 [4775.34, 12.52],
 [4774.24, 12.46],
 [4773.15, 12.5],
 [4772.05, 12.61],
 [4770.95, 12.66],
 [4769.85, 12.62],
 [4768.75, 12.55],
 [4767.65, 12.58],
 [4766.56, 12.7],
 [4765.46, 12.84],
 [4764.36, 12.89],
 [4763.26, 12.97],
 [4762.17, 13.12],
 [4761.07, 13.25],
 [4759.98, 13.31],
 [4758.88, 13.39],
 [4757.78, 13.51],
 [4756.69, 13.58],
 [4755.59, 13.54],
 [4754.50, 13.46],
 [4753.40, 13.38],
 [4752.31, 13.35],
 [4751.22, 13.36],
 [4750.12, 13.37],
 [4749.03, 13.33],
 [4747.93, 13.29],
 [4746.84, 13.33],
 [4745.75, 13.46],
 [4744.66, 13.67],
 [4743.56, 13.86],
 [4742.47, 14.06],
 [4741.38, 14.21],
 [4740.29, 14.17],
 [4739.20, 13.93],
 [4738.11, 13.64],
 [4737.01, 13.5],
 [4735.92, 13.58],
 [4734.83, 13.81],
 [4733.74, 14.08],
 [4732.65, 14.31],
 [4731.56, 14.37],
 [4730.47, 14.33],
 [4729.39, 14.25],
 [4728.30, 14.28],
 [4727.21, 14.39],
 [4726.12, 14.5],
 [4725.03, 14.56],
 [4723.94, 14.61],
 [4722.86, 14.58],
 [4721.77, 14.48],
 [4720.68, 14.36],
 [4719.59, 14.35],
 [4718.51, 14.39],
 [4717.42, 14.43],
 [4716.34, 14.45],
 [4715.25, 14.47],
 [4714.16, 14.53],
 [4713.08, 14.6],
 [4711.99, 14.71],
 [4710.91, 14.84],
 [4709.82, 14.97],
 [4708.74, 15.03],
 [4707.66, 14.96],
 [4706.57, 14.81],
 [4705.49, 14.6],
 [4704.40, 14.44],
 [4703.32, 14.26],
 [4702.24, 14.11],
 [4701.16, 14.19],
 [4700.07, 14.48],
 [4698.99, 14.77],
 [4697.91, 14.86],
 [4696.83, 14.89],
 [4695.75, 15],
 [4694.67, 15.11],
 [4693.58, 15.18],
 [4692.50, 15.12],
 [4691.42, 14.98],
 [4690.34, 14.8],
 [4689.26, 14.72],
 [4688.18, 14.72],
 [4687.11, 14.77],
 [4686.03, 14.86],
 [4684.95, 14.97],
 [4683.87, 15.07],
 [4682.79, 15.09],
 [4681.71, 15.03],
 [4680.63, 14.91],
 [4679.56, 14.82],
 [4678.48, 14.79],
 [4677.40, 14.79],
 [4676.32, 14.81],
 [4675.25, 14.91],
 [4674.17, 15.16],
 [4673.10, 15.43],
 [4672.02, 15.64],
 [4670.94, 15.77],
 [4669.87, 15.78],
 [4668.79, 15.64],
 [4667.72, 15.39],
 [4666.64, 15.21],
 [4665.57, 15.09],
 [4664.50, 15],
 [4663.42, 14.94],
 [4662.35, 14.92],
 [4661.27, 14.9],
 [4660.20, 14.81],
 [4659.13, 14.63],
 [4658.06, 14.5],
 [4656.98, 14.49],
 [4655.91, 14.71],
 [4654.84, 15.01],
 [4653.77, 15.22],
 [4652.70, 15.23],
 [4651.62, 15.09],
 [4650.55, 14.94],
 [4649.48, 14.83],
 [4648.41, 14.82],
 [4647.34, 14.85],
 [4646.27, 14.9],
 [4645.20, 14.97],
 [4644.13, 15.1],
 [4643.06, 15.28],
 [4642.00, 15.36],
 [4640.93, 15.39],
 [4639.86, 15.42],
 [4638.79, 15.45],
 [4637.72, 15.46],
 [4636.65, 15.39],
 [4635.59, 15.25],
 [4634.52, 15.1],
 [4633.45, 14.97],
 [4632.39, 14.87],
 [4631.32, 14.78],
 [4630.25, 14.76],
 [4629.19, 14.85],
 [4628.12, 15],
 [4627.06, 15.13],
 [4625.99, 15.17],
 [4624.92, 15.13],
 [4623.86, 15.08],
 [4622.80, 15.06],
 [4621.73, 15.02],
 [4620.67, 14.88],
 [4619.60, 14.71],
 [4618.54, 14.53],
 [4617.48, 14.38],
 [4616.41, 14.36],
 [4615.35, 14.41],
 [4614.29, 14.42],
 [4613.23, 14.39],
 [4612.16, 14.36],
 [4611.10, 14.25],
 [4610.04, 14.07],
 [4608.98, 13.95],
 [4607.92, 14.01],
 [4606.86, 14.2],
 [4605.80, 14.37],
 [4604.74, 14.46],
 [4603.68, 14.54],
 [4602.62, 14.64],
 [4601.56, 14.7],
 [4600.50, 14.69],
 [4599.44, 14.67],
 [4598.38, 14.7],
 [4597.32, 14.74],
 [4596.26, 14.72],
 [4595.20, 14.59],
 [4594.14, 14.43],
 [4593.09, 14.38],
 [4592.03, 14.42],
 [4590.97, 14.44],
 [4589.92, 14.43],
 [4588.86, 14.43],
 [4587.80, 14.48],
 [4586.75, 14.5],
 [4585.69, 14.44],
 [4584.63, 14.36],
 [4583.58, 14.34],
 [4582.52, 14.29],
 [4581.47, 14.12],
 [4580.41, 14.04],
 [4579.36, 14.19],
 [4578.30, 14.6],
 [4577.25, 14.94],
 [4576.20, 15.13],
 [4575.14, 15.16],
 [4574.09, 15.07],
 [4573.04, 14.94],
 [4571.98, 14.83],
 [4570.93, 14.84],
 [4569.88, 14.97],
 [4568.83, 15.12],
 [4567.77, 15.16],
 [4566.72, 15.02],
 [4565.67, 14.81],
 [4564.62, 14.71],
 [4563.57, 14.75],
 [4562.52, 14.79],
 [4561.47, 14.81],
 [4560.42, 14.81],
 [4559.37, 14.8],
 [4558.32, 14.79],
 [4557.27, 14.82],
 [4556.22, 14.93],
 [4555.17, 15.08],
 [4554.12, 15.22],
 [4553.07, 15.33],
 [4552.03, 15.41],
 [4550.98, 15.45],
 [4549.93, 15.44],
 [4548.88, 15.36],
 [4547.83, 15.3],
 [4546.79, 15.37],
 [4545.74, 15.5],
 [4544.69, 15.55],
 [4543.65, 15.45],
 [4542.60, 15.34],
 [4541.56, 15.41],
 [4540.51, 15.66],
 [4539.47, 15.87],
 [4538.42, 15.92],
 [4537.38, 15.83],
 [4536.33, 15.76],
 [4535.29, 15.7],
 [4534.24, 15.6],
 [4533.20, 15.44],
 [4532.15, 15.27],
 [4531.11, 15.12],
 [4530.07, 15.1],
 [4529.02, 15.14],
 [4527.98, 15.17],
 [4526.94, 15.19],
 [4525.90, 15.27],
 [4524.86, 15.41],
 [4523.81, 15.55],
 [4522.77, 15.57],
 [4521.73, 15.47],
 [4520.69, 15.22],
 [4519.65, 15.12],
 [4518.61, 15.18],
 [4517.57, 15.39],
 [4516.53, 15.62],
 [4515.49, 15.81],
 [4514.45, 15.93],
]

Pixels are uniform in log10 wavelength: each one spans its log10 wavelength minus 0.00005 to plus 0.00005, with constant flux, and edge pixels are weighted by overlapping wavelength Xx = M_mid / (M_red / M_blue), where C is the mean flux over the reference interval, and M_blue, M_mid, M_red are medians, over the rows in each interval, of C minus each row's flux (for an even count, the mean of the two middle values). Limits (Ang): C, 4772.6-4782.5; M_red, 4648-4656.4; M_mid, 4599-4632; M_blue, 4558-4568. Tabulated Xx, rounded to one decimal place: -1.9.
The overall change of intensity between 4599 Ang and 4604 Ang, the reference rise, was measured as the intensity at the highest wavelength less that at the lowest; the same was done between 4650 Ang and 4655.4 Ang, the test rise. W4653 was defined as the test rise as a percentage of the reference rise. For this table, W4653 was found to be -54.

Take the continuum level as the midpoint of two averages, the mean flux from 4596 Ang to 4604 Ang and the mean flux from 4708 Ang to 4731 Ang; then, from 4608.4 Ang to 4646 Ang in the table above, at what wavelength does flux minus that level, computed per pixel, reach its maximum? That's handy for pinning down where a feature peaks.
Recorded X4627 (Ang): 4637.72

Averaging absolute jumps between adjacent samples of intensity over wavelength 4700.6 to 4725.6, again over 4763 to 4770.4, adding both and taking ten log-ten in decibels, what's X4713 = -7.6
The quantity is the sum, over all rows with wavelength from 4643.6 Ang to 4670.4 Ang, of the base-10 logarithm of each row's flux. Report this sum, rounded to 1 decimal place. 29.4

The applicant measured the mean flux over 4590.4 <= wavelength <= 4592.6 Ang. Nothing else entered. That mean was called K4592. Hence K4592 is 14.4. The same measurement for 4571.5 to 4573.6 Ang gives 14.9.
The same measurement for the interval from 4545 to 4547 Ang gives 15.4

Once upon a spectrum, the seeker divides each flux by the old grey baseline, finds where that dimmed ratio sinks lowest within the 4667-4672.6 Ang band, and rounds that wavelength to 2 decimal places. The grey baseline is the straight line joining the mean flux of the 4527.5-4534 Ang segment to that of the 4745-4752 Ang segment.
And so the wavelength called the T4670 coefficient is 4667.72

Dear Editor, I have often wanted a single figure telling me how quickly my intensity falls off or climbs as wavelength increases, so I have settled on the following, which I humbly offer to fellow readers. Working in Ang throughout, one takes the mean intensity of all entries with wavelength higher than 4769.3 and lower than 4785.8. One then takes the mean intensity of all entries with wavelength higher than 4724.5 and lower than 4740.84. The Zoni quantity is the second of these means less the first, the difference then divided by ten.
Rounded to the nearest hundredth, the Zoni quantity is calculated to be 0.15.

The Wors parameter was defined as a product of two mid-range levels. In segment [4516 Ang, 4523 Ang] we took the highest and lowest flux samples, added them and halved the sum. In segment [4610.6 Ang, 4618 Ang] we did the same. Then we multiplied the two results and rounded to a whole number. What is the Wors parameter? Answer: 220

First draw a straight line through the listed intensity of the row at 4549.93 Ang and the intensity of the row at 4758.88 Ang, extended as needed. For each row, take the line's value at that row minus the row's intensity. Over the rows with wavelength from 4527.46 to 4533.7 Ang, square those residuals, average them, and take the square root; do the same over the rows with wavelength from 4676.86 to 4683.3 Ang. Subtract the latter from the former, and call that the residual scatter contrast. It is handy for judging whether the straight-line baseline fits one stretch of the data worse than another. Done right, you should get -0.3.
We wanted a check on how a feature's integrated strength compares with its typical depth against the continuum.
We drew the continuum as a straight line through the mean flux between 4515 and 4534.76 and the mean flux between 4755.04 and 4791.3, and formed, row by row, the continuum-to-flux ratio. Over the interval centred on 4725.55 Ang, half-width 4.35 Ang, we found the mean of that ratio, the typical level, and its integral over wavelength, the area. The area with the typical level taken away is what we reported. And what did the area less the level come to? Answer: 7.1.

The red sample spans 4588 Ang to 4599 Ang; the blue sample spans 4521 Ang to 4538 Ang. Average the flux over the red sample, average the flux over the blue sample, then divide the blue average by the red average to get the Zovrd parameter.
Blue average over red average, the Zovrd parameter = 1.06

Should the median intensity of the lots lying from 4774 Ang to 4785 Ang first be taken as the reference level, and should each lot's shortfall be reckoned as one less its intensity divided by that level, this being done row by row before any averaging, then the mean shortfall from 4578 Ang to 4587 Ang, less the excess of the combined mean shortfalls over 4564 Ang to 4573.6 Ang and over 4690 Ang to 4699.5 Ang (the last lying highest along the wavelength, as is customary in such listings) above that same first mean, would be 0.10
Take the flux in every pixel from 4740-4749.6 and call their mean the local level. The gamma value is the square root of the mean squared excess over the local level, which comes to 0.36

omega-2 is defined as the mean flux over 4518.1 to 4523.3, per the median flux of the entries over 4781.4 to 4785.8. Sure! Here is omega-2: 1.22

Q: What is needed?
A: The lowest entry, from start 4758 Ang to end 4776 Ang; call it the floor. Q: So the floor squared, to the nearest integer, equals 155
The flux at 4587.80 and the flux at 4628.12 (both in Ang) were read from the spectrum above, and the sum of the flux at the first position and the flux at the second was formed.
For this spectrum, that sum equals 29.5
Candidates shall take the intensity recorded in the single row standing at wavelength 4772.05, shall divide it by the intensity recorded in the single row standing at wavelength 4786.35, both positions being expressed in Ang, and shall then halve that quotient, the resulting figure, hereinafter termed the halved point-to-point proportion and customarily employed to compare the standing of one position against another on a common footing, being 0.511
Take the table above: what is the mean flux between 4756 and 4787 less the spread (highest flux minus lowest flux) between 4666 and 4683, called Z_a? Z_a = 11.8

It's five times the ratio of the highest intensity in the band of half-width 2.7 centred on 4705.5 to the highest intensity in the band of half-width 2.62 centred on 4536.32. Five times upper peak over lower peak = 4.7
